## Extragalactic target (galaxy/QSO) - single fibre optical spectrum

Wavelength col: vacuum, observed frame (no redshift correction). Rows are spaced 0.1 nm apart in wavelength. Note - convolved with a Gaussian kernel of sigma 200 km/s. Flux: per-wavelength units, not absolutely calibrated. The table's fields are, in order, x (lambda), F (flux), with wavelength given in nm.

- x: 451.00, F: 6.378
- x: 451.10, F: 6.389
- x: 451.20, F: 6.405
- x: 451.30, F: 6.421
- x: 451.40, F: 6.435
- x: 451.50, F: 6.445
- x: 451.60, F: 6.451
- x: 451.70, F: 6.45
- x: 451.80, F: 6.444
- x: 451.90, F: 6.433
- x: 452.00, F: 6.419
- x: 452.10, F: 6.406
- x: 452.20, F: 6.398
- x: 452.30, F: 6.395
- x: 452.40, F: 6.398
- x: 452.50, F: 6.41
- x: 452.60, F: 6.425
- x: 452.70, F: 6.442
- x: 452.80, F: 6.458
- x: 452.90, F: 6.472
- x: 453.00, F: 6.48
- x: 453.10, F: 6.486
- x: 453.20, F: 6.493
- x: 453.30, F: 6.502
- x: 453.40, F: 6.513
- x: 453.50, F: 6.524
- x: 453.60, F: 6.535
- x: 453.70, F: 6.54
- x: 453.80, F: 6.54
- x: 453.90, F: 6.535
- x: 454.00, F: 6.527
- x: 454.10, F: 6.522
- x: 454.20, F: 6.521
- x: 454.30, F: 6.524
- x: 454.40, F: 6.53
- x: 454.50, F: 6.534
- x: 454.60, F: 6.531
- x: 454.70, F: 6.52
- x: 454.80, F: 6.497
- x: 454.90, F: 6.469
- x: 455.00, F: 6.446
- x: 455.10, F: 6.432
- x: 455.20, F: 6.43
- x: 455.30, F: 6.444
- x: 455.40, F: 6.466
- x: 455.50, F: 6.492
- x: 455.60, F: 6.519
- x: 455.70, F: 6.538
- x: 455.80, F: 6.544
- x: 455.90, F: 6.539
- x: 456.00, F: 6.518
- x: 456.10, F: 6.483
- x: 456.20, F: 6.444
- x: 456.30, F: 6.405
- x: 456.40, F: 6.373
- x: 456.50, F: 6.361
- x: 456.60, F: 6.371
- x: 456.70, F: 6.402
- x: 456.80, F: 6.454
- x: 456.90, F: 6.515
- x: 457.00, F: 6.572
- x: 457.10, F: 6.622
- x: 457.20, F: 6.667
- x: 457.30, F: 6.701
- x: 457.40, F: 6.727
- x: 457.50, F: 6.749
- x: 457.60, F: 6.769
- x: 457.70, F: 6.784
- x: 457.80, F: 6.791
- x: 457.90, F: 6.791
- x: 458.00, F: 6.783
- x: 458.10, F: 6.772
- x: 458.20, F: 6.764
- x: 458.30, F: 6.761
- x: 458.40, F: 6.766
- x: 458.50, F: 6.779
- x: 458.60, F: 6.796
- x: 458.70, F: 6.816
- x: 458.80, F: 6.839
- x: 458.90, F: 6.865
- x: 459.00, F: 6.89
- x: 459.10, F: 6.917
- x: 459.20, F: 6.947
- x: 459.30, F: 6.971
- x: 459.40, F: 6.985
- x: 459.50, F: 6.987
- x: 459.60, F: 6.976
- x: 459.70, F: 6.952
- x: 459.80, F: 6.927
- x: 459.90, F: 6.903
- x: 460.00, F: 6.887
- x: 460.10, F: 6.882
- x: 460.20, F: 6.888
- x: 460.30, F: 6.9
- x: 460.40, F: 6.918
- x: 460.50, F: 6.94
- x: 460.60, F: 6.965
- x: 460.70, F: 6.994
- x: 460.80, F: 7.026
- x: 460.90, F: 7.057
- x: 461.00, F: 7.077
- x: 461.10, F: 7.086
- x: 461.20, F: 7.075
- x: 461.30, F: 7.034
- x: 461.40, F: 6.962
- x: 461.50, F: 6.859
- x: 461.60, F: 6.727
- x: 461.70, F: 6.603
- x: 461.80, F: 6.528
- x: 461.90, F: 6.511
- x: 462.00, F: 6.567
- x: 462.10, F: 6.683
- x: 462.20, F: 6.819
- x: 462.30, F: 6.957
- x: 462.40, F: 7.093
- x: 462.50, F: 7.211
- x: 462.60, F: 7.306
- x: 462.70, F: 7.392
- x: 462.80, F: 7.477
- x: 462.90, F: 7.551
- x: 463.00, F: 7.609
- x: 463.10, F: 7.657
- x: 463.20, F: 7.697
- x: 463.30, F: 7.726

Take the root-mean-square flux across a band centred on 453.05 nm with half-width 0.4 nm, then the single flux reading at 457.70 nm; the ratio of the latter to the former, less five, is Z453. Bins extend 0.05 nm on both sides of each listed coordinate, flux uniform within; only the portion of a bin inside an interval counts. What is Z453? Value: -3.95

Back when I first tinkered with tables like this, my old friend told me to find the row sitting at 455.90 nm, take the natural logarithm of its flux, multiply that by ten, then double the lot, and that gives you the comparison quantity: 37.6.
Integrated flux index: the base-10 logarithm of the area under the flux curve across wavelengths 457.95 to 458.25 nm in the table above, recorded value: 0.308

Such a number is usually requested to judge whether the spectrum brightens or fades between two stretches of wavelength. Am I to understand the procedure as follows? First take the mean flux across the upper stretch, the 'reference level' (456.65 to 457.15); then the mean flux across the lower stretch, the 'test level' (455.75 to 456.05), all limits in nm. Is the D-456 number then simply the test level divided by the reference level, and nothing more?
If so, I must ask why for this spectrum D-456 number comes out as 1.00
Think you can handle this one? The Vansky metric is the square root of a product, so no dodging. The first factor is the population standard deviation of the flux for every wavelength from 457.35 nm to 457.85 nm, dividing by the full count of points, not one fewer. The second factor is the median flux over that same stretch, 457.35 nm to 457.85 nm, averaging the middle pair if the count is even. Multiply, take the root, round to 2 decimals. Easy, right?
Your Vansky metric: 0.40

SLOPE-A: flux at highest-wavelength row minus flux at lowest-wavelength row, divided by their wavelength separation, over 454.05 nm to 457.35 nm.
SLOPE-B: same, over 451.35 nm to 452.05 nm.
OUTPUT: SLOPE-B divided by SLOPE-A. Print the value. -0.48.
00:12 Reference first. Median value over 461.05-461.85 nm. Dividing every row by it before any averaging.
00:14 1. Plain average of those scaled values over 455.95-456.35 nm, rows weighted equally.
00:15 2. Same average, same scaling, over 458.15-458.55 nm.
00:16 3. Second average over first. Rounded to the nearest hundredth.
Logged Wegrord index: 1.05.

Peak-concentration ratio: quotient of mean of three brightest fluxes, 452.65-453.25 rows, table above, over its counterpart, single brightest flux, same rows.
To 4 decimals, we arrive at 0.9990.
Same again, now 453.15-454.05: 0.9997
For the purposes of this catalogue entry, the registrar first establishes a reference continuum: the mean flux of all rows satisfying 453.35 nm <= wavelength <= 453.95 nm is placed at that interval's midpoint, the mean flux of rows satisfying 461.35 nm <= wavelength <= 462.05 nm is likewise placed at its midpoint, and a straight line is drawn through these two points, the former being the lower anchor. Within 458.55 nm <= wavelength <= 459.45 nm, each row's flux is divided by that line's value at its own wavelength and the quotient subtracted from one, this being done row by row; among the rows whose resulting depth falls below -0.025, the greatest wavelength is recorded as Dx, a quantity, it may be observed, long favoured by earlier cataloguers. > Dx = 459.40 nm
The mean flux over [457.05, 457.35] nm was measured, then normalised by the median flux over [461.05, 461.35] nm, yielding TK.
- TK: 0.94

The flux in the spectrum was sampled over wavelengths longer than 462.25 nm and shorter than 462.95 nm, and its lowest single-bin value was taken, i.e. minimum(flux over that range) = 6.957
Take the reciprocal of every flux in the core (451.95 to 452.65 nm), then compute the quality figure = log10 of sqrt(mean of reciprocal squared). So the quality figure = -0.807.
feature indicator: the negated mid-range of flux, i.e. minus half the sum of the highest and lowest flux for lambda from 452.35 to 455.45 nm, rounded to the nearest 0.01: -6.47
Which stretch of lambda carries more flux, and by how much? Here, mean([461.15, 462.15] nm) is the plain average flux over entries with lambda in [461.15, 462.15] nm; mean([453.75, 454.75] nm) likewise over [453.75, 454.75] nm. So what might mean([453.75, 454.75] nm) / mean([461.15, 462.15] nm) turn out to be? 0.97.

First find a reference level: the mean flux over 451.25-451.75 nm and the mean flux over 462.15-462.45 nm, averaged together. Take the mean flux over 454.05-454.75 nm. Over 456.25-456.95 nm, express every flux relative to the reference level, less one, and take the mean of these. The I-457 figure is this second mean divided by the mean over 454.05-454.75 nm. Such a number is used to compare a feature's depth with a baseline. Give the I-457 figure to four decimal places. -0.0066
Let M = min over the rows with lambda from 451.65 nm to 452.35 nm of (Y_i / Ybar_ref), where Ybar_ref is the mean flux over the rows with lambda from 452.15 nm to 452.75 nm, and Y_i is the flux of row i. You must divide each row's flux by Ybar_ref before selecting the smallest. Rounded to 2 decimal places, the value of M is 1.00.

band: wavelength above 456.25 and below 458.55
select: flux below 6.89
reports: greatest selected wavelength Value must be 458.50 nm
